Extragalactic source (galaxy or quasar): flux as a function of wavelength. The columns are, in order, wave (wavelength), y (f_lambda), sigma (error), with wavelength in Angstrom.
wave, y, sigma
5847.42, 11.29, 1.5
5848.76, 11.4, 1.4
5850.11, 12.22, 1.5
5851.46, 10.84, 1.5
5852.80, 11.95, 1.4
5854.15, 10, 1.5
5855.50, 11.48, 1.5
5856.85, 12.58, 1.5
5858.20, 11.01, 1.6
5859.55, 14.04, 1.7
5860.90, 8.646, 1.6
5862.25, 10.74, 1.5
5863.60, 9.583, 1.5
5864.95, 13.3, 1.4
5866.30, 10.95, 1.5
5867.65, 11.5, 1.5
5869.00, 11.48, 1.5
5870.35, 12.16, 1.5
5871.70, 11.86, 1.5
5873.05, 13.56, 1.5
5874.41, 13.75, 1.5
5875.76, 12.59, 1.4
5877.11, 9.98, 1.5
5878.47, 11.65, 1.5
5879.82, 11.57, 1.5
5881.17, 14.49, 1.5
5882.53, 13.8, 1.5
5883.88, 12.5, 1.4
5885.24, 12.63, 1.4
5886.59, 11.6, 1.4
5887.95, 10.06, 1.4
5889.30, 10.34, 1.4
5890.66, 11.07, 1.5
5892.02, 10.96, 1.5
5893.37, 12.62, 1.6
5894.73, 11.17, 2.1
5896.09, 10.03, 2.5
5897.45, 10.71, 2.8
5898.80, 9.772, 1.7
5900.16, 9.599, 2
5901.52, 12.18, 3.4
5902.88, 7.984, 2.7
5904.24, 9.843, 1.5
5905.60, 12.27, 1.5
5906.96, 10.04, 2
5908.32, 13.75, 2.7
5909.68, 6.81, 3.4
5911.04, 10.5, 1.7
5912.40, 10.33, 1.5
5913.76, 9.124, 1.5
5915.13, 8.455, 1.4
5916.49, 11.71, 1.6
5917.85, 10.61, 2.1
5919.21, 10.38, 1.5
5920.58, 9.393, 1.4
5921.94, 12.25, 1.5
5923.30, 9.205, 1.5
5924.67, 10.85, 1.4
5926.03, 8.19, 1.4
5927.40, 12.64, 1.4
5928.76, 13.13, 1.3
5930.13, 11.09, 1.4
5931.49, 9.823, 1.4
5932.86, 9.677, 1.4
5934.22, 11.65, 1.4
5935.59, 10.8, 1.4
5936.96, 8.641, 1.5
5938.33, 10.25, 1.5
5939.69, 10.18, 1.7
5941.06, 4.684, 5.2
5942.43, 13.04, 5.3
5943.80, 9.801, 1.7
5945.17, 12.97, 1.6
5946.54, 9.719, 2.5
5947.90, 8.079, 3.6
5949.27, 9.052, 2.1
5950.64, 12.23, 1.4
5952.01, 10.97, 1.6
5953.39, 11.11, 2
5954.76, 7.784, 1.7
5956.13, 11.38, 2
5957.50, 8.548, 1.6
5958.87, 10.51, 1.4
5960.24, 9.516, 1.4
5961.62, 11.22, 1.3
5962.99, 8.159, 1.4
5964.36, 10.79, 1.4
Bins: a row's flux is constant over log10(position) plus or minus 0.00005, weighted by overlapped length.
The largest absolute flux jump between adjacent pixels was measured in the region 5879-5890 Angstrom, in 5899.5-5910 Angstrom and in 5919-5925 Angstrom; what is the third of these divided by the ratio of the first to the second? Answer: 7.2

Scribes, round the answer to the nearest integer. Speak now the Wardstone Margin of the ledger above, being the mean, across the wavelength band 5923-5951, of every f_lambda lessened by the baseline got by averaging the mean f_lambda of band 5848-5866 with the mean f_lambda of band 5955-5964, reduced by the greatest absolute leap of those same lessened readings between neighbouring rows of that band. -9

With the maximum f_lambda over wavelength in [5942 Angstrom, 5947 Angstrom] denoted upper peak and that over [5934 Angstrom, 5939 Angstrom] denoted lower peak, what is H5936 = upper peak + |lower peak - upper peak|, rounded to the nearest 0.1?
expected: 14.4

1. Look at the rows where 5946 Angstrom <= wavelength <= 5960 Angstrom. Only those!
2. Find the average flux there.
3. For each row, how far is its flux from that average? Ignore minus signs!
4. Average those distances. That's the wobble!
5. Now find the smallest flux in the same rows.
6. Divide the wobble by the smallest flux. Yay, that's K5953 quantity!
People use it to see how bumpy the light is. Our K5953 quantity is 0.17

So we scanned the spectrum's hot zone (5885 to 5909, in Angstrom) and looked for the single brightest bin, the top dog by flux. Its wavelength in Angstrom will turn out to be 5908.32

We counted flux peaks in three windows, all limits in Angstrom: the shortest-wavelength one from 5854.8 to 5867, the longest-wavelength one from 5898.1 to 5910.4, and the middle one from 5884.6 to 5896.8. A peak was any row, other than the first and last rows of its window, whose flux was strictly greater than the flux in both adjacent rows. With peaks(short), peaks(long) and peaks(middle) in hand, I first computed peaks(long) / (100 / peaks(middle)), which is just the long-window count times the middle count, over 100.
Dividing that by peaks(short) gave 0.0150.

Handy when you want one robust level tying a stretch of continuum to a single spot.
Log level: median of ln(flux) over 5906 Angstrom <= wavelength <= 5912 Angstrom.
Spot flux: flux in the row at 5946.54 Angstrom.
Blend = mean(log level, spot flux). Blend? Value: 6.0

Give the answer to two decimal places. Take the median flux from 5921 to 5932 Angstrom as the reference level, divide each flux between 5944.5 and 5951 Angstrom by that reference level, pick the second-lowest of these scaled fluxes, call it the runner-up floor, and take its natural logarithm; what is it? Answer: -0.19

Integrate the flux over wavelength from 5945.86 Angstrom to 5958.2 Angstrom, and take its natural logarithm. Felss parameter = 4.80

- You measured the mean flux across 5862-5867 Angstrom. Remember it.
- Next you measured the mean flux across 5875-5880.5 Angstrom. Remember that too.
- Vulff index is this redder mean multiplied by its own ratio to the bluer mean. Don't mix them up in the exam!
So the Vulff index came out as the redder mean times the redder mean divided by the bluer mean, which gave 11.8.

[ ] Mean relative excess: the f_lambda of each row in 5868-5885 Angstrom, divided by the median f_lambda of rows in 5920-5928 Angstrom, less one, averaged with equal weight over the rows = 0.23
